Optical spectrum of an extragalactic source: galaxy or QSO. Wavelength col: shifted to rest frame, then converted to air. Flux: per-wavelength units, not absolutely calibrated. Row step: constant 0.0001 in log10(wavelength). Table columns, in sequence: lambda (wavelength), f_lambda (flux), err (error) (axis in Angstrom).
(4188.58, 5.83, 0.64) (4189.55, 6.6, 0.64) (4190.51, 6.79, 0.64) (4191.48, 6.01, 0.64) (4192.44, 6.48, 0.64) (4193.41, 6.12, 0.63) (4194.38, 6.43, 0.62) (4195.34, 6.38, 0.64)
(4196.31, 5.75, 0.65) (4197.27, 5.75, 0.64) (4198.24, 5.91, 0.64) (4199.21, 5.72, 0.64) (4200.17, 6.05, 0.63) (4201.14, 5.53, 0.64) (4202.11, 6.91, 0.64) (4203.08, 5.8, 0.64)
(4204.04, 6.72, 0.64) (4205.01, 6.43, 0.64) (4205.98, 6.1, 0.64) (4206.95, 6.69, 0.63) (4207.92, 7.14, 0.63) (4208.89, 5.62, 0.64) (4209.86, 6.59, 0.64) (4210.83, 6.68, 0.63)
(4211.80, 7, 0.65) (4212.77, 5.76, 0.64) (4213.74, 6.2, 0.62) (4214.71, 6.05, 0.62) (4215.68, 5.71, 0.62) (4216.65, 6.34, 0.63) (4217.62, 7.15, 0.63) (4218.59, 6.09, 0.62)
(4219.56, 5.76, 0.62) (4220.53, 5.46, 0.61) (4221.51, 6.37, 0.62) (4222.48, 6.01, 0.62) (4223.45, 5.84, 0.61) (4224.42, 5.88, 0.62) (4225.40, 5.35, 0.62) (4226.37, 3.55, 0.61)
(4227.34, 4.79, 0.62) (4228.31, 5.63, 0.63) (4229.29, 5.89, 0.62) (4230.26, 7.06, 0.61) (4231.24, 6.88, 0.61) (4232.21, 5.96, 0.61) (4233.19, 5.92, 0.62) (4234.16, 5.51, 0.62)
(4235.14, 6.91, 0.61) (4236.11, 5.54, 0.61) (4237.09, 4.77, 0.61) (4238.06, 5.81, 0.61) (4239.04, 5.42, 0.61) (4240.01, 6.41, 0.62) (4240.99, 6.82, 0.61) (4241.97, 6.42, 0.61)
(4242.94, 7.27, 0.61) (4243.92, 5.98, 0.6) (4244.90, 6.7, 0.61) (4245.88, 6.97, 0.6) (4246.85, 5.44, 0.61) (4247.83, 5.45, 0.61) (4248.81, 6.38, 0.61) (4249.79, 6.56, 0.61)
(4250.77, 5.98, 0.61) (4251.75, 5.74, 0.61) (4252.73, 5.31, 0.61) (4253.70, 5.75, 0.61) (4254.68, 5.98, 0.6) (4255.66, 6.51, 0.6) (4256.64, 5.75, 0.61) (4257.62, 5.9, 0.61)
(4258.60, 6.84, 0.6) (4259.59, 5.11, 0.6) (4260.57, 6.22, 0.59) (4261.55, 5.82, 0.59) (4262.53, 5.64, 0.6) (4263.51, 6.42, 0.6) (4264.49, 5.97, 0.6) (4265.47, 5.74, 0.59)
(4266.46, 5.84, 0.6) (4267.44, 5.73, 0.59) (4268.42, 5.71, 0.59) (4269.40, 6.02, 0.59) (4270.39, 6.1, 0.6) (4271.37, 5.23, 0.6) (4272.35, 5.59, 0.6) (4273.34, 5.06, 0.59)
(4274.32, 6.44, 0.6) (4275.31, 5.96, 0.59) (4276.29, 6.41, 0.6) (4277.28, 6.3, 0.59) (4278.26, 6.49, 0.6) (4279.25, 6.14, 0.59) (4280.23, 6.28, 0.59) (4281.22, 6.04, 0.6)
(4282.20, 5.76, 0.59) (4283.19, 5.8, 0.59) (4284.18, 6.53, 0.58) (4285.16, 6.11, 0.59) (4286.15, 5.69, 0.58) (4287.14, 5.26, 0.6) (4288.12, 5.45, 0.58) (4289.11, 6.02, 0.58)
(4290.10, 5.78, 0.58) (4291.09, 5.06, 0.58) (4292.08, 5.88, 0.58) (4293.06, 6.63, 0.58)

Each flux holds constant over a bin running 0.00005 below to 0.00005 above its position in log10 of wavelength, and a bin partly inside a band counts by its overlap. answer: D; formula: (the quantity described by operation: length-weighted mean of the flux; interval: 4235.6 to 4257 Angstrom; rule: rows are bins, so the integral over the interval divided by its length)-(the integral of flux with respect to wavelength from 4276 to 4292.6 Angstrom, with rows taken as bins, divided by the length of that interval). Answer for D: 0.11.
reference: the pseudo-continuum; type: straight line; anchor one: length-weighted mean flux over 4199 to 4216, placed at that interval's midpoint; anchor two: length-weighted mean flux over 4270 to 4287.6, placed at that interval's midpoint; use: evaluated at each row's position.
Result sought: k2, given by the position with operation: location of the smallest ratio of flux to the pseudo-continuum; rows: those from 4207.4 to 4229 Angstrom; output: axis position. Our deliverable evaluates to 4226.37 Angstrom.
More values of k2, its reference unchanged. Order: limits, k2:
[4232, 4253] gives 4237.09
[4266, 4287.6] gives 4273.34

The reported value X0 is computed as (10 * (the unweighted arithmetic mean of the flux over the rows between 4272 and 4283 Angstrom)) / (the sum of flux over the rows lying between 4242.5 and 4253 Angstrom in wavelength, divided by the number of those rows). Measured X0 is 9.8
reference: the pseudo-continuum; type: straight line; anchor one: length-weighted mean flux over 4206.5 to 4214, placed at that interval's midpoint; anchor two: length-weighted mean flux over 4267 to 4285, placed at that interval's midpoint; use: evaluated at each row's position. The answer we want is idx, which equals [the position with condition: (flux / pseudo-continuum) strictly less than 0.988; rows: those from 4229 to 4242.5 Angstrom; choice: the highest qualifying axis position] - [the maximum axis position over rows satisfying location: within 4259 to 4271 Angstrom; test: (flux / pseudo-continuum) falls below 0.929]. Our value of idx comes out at -23.5 Angstrom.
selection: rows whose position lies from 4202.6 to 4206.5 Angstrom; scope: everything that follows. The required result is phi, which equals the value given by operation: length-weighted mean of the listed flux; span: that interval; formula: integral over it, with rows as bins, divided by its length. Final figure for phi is 6.27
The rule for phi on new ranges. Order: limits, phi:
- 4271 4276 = 5.70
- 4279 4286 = 6.08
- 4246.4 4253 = 5.85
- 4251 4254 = 5.64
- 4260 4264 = 6.02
